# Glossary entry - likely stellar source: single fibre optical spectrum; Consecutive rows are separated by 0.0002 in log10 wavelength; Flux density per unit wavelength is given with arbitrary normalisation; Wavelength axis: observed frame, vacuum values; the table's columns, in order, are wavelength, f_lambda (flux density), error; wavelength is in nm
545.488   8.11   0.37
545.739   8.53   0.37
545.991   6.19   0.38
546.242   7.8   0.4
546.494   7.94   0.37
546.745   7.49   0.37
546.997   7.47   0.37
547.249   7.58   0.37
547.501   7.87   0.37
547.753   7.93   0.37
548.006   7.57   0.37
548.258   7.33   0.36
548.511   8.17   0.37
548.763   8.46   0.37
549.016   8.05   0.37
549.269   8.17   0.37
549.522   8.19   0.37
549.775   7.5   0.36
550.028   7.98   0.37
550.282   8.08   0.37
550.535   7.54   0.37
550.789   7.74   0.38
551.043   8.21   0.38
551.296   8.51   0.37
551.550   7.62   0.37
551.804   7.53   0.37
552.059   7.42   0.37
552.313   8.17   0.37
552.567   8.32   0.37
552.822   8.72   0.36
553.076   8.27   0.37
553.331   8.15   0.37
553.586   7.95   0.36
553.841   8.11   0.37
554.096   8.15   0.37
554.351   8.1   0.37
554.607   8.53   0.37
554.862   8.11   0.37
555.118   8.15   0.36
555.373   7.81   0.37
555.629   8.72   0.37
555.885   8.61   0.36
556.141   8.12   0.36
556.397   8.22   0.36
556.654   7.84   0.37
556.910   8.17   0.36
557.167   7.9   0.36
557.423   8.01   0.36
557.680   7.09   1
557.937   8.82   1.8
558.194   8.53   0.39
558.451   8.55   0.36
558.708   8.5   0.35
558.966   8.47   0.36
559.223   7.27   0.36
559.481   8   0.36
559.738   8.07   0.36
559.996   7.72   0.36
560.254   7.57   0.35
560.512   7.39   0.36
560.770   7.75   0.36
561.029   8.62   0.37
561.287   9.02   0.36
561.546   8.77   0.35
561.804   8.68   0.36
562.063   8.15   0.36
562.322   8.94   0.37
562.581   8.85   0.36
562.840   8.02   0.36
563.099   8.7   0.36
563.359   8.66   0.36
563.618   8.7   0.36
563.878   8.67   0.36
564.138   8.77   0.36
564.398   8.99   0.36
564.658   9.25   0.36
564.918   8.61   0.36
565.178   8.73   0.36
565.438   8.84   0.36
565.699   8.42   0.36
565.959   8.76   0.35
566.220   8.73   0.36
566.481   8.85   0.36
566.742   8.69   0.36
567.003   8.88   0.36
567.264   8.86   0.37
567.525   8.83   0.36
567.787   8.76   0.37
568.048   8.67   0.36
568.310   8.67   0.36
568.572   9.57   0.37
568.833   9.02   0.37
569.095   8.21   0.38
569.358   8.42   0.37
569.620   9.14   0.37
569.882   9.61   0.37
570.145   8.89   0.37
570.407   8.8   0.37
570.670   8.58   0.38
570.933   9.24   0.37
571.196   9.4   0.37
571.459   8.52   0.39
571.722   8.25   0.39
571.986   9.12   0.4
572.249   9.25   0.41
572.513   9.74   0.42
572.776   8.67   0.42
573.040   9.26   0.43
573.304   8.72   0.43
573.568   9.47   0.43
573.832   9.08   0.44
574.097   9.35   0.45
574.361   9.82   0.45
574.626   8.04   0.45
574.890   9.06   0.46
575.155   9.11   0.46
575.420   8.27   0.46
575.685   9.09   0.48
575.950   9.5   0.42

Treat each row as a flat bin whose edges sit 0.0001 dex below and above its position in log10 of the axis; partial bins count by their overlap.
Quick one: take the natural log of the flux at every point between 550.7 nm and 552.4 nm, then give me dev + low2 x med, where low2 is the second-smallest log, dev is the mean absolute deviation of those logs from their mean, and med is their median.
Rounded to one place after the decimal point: 4.2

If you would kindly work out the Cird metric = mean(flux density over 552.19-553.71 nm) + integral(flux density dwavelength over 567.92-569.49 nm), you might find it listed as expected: 22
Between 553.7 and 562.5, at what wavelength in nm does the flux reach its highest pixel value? 561.287 nm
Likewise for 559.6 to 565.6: 564.658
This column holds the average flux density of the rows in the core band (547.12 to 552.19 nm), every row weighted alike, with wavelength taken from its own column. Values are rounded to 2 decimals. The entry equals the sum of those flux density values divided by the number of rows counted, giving 7.87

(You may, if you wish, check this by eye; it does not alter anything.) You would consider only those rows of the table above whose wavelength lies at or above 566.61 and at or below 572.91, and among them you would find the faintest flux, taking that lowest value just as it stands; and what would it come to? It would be 8.21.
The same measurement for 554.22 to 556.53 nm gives 7.81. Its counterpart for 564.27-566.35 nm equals 8.42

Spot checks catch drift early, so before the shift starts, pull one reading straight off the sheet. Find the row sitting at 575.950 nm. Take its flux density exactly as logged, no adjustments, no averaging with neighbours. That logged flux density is 9.5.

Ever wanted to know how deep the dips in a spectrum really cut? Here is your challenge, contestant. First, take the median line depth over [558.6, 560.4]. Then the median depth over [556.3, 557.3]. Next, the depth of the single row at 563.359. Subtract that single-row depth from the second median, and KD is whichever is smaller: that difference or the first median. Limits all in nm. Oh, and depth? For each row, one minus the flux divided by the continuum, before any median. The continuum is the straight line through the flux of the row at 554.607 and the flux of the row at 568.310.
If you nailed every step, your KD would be 0.065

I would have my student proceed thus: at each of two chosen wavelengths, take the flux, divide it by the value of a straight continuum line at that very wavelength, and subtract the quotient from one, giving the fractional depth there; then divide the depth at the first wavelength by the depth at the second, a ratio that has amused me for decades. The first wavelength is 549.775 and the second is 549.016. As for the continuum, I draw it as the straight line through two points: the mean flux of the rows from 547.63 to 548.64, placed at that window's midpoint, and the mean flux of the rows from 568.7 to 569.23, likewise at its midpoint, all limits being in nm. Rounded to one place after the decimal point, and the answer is -1.2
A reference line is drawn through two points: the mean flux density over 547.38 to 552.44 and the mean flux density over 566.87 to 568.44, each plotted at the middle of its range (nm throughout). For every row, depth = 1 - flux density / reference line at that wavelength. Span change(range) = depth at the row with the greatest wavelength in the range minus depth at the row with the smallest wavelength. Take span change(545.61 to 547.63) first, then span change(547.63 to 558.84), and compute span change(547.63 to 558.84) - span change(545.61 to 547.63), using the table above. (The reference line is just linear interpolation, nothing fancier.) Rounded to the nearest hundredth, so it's -0.10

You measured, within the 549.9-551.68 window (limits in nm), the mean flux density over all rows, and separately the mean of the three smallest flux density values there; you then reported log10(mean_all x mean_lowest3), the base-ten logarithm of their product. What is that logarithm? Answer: 1.78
